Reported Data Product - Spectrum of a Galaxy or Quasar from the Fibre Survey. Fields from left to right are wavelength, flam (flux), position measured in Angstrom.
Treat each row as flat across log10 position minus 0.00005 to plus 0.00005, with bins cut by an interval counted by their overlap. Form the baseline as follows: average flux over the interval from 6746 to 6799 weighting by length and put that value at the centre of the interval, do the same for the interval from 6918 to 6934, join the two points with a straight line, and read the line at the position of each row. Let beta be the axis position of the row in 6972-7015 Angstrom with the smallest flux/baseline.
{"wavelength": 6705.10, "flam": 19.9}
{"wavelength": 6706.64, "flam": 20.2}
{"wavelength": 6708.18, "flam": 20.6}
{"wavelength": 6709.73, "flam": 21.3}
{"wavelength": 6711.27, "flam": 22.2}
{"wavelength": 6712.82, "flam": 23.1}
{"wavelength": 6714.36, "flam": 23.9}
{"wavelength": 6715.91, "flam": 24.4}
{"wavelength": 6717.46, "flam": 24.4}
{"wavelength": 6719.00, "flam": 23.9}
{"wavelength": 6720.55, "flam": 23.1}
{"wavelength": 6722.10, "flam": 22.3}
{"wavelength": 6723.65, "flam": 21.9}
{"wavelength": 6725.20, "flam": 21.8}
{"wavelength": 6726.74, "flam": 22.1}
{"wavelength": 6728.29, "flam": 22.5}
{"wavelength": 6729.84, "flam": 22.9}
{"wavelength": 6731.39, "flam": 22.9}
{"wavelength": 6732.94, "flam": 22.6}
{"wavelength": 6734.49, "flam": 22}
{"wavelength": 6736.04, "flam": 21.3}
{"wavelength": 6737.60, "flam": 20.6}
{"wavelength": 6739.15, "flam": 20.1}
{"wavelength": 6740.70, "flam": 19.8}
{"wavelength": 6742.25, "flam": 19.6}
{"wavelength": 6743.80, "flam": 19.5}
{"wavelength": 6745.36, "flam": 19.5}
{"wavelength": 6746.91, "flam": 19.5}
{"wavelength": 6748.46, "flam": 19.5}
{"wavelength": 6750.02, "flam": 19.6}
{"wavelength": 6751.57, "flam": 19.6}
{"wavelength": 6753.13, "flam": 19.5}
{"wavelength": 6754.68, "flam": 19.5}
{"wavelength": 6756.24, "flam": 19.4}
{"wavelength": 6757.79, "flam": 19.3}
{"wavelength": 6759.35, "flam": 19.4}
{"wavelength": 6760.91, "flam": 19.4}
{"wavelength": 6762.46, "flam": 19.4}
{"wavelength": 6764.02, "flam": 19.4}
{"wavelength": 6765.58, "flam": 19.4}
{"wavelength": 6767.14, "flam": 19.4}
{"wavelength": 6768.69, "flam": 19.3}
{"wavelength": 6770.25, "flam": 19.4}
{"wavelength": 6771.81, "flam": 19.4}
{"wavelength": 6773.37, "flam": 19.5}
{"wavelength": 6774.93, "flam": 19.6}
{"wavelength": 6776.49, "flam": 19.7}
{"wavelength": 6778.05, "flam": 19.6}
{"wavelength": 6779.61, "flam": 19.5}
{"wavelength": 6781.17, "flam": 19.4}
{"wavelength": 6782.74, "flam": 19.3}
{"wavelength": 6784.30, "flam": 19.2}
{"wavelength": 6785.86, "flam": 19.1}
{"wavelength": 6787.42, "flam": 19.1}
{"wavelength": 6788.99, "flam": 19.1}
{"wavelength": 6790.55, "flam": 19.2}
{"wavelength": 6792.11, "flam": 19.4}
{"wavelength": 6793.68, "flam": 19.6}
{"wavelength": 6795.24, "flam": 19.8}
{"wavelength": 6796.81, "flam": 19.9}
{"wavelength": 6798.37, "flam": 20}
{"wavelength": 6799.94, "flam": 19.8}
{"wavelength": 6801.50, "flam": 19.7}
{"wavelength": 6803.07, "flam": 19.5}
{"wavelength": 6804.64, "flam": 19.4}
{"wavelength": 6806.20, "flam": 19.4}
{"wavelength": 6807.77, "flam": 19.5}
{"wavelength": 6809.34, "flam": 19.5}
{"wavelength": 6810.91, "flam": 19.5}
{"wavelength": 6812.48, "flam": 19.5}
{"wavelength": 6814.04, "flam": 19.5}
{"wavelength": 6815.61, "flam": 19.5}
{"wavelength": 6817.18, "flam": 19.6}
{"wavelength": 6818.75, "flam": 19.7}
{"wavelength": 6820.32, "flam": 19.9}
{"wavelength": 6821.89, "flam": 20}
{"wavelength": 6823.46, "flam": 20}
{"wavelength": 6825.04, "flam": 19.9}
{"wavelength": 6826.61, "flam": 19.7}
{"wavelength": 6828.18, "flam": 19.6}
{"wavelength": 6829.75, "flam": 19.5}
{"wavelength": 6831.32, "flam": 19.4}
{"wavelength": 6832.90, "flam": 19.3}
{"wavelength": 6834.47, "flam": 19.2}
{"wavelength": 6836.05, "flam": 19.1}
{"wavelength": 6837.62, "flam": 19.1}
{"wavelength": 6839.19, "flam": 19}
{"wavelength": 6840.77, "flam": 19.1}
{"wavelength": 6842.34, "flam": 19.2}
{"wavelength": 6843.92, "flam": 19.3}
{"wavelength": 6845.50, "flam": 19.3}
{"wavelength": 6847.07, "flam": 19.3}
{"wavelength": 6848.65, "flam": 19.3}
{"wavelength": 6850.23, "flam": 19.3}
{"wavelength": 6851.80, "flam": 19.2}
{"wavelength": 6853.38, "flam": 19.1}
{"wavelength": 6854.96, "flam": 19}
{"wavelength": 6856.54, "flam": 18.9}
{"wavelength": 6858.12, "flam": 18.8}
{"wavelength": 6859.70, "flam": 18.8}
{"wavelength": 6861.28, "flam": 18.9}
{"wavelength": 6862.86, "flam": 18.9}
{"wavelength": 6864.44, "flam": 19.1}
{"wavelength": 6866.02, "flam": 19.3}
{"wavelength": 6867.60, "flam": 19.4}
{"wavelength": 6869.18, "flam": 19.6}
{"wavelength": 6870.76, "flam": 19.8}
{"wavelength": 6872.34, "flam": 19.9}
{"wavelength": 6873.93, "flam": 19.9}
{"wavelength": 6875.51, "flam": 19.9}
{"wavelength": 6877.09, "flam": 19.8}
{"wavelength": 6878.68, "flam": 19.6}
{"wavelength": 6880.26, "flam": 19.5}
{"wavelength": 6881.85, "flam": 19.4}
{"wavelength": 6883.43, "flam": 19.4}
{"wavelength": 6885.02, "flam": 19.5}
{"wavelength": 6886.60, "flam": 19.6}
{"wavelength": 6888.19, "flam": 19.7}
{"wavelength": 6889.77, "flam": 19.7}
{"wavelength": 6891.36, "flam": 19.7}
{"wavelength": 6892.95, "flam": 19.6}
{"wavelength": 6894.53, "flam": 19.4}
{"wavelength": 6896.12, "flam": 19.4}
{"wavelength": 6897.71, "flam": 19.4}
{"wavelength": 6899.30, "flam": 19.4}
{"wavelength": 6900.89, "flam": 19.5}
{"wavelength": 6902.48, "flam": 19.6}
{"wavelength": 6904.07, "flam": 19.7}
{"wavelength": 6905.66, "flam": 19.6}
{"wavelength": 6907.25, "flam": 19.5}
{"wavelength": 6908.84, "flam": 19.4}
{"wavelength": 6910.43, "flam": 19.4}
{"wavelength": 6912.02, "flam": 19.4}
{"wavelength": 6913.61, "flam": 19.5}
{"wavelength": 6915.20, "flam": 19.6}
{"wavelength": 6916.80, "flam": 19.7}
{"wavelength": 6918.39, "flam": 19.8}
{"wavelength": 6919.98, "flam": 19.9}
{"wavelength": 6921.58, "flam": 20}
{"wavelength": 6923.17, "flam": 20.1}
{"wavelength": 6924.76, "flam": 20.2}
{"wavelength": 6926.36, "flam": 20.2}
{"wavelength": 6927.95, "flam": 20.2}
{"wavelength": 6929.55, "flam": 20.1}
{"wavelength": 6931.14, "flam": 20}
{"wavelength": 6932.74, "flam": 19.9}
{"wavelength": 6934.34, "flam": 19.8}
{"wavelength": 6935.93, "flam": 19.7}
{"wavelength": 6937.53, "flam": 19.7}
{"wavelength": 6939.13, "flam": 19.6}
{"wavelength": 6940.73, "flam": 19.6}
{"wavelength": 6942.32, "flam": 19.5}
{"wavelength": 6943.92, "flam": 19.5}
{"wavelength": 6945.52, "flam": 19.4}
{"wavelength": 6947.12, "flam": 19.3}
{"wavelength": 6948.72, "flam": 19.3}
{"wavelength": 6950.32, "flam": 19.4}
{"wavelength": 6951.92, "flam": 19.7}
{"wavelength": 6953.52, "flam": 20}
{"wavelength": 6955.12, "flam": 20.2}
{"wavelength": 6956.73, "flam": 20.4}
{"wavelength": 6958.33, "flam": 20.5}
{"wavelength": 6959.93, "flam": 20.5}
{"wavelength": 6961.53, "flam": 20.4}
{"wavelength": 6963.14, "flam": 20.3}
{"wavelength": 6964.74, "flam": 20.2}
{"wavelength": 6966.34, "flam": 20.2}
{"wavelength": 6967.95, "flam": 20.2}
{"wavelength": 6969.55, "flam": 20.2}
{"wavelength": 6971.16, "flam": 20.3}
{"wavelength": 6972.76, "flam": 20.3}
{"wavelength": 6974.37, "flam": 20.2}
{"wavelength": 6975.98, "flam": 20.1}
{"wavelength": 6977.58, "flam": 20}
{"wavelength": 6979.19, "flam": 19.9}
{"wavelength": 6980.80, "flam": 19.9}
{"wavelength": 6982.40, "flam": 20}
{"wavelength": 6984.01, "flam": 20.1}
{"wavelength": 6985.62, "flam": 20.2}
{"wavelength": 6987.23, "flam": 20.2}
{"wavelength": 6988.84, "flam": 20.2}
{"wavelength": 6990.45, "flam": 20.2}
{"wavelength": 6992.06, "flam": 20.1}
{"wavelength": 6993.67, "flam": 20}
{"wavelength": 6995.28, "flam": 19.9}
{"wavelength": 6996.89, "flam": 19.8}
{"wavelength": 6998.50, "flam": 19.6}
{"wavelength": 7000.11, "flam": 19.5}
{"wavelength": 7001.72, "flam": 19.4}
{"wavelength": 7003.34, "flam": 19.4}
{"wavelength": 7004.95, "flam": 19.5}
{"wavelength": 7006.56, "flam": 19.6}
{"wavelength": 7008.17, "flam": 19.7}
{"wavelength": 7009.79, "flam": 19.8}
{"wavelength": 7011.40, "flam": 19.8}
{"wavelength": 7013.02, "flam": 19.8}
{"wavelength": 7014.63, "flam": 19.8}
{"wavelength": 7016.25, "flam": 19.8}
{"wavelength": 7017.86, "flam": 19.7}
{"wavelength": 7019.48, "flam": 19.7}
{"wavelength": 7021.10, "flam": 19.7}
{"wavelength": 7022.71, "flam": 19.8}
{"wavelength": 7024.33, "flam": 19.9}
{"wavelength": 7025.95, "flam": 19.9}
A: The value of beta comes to 7003.34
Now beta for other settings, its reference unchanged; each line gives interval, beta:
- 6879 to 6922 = 6912.02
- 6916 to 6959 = 6948.72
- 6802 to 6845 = 6839.19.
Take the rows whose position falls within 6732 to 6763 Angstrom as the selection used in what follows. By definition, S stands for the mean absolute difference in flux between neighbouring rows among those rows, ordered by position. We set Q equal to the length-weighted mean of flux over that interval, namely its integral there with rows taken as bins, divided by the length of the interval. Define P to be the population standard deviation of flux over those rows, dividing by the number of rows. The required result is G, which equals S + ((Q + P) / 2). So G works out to 10.6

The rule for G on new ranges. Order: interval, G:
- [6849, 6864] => 9.7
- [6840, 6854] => 9.7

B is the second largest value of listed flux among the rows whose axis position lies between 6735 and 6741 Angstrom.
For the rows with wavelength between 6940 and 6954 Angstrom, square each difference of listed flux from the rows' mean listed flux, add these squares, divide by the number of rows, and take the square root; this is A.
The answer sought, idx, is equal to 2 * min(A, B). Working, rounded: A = 0.21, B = 20.6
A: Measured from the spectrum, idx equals 0.42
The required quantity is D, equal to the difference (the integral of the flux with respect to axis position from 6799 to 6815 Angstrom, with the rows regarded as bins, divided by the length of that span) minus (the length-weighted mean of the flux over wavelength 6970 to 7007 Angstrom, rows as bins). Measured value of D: -0.4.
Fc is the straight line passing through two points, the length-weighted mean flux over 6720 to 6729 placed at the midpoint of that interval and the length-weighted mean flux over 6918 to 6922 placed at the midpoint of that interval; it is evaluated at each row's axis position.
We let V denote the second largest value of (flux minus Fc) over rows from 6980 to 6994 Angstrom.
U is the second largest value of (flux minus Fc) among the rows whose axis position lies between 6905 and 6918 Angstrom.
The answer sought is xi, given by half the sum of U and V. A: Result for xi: 0.4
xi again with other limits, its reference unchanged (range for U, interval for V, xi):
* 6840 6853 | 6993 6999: -0.3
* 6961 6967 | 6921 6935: 0.7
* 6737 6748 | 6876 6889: -1.3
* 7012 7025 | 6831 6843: -0.2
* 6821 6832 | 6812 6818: -1.4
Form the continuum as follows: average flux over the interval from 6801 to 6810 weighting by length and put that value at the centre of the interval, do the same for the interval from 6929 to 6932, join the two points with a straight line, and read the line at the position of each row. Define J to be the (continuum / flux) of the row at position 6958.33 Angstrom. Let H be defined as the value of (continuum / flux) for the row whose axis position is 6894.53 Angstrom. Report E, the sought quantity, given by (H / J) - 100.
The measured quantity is -98.96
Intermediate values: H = 1.03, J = 0.98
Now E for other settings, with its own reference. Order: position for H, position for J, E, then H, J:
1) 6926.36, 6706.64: -98.95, 0.99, 0.94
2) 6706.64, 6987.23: -99.06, 0.94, 1.01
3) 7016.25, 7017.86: -99.01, 1.03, 1.04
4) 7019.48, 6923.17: -98.96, 1.04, 1.00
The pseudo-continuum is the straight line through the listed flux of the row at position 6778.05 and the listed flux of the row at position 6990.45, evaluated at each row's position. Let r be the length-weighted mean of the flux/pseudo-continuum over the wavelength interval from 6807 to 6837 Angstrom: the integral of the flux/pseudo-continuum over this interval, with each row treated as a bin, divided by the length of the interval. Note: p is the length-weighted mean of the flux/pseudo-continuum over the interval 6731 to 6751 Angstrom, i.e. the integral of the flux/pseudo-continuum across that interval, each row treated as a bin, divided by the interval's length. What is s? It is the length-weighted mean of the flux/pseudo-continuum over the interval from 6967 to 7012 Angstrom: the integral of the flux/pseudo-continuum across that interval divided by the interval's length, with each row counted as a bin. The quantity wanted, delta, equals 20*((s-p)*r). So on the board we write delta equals -1.23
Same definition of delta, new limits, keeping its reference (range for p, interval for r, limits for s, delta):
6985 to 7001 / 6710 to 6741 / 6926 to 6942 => 0.07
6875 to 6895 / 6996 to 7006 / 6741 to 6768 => 0.23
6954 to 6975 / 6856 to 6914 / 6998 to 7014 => -0.77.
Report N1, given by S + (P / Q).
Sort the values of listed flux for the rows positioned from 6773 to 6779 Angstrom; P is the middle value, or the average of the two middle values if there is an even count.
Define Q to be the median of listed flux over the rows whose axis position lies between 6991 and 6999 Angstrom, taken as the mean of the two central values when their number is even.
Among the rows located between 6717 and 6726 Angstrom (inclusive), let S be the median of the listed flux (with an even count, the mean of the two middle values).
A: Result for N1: 23.7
